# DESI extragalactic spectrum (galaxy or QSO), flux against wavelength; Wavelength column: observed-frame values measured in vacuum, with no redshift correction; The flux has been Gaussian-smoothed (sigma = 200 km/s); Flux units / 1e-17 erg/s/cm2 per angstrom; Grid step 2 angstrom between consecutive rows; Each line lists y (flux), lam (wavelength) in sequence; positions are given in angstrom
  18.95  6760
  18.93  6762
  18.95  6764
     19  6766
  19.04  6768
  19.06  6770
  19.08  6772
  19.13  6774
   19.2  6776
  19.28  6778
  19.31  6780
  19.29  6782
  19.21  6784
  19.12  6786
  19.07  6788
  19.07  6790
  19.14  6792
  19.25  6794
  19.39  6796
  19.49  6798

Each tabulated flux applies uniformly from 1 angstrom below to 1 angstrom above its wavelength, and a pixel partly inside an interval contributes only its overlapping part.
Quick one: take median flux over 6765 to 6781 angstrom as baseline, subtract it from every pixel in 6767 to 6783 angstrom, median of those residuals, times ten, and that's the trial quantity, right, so 0.6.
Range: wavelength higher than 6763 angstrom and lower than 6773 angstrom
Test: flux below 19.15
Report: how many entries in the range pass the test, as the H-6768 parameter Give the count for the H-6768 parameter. 5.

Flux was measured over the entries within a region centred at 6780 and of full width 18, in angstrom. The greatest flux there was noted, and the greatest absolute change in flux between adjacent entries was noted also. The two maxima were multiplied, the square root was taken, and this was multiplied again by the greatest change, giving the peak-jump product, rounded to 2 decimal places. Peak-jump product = 0.12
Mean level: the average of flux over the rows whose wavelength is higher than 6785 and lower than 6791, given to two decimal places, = 19.09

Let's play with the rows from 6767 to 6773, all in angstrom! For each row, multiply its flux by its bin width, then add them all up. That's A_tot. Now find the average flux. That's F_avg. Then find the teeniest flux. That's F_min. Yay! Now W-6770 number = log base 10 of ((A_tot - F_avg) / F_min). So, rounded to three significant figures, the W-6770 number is 0.699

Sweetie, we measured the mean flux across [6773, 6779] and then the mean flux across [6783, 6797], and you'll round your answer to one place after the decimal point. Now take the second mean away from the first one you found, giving 0.0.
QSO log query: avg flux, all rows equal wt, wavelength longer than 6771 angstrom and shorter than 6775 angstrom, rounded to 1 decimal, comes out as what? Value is 19.1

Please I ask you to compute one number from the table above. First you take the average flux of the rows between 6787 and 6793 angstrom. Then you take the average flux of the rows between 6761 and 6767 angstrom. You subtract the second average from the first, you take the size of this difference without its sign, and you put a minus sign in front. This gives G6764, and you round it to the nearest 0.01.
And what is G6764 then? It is -0.13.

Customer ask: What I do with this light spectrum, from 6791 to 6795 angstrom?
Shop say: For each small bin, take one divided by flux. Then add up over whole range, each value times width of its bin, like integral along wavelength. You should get 0.2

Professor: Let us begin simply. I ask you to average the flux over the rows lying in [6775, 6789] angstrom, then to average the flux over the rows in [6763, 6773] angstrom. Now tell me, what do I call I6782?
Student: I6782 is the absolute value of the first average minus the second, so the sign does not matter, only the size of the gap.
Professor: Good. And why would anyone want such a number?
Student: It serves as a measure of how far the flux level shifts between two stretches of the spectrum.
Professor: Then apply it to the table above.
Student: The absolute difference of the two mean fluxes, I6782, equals 0.19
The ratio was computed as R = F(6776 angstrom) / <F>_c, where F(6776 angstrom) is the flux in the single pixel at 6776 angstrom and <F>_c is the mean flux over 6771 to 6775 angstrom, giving 1.00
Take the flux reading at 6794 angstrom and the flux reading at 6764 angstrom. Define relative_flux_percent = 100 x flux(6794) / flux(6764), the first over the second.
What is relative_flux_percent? 102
